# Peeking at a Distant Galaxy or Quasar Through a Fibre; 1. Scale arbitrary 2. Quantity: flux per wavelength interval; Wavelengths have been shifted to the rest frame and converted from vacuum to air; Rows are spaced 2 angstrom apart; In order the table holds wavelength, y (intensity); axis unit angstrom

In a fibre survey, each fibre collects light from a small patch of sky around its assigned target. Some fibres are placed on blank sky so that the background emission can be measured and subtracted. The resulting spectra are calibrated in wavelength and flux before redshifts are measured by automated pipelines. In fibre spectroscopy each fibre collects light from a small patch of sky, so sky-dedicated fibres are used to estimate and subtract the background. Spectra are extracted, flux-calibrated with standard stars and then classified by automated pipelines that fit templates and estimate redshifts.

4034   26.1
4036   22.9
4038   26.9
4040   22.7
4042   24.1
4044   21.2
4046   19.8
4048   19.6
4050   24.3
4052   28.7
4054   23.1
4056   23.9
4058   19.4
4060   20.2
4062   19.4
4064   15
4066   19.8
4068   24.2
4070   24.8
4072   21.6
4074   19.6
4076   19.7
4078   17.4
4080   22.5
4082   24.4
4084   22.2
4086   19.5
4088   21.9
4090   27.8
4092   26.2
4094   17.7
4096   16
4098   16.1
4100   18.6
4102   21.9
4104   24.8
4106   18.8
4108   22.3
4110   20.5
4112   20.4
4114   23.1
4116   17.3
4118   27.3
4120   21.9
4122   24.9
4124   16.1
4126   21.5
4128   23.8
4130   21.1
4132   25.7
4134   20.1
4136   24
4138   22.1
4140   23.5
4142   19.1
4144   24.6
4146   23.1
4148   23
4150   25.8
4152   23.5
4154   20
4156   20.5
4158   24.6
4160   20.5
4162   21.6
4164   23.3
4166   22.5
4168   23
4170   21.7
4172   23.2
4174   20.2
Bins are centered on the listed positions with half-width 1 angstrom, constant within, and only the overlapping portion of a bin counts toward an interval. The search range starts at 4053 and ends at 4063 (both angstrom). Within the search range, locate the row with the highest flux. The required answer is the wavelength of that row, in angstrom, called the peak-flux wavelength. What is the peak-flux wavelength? 4056 angstrom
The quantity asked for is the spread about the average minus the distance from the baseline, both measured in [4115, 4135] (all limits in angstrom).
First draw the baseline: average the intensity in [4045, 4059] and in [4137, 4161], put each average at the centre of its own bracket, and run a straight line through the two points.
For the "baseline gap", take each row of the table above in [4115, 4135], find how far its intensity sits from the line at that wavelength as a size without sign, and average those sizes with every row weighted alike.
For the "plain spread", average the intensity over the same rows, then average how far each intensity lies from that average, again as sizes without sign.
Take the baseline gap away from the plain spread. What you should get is -0.12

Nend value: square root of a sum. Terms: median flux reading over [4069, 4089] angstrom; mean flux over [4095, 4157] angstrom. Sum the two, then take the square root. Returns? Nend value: 6.59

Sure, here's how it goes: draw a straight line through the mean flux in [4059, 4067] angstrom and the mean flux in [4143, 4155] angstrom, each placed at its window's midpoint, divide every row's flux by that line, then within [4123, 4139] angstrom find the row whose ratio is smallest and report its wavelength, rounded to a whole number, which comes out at 4124 angstrom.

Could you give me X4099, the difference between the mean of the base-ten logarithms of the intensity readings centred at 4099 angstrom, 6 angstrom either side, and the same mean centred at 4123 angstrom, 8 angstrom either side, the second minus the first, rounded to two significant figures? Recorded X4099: 0.054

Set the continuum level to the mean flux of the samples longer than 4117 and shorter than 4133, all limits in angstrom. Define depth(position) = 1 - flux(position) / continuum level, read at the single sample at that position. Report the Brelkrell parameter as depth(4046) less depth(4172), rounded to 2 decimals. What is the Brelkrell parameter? 0.15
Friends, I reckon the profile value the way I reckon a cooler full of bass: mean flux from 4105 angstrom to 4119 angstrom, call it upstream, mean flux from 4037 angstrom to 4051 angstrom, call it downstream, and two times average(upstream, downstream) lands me 44.0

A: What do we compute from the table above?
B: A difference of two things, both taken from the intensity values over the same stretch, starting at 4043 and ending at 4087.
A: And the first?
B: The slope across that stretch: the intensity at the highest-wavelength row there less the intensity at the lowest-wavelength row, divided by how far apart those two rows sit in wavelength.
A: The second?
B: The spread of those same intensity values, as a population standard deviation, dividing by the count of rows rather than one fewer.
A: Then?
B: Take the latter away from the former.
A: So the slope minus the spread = -2.9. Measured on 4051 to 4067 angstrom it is -4.4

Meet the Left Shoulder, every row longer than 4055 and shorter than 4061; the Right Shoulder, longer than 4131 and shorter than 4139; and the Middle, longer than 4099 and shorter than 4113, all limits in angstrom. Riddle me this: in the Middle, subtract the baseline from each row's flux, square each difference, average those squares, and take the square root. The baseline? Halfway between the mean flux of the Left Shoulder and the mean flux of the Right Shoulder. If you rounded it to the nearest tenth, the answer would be 2.3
